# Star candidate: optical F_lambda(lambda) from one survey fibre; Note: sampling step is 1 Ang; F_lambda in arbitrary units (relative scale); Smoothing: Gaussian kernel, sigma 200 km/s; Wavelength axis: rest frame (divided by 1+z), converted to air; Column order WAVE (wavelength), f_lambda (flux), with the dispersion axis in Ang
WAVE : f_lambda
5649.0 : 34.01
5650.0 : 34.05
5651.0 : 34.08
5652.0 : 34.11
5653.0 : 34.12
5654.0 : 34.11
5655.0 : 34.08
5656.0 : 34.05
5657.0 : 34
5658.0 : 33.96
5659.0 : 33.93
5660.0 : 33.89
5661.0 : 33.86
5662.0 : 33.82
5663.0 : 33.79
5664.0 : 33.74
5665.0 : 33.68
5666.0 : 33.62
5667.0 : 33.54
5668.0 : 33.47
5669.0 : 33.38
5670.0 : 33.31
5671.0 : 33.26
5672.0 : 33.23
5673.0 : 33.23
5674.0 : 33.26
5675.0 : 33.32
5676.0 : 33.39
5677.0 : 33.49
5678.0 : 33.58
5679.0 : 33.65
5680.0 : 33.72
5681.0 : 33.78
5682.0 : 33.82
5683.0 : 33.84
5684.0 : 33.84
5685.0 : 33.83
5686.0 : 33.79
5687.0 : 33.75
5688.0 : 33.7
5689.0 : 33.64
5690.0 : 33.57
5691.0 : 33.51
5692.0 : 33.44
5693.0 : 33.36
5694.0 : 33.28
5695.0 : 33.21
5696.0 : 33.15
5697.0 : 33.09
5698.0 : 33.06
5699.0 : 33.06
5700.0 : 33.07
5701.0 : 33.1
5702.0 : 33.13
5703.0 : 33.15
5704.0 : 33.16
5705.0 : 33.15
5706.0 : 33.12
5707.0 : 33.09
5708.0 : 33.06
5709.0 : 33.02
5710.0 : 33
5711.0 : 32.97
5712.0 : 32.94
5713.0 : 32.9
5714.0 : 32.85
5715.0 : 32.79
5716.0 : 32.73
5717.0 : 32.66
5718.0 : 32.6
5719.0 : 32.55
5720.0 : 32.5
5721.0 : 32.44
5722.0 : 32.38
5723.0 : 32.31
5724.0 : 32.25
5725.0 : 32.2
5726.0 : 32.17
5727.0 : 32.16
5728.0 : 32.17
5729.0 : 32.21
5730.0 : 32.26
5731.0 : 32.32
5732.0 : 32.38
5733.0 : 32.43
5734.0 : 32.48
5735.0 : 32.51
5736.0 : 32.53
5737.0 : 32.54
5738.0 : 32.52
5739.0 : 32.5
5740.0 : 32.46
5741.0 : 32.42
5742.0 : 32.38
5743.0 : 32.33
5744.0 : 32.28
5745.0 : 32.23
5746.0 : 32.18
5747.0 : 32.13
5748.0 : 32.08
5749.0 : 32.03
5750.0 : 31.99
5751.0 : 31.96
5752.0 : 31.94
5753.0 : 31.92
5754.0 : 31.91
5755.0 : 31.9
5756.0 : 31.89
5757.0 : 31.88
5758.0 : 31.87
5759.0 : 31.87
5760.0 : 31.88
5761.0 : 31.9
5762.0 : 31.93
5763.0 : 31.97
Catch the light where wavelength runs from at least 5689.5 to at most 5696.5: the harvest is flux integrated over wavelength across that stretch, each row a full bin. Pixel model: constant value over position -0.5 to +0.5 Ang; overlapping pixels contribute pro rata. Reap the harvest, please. 234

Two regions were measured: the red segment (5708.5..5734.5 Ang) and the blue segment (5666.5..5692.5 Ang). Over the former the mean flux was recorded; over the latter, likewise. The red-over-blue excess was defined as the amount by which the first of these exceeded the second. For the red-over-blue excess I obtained -1.0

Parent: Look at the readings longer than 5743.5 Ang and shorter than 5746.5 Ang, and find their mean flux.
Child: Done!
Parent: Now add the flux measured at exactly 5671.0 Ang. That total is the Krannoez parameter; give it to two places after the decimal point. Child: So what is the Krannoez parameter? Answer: 65.49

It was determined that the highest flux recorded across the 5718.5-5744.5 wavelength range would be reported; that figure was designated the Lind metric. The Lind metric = 32.55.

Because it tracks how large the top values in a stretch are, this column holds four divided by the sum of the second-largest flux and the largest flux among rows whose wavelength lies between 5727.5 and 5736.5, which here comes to 0.0615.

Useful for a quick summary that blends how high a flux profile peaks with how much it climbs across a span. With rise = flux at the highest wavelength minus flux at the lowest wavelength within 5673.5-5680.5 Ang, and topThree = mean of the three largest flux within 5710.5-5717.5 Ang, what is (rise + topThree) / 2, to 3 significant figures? 16.7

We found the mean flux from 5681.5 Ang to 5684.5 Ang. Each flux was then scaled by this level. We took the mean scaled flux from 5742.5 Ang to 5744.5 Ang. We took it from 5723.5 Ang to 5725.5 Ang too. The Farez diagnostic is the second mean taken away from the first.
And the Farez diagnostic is 0.00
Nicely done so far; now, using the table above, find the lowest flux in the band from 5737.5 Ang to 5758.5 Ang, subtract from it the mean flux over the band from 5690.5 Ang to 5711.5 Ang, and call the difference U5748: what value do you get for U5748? -1.28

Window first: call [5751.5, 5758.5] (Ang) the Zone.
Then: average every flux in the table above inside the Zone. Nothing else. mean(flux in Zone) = 31.9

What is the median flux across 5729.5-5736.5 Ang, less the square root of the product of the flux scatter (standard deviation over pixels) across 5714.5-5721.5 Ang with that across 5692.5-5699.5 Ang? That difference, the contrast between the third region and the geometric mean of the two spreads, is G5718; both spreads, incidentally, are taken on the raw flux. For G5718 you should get 32.3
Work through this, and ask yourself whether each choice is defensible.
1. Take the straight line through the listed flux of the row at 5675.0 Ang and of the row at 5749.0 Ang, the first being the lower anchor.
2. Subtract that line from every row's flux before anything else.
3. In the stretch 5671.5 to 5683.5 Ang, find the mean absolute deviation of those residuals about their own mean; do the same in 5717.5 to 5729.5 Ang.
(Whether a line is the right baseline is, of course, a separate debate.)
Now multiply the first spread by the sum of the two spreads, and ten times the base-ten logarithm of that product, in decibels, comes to -10.5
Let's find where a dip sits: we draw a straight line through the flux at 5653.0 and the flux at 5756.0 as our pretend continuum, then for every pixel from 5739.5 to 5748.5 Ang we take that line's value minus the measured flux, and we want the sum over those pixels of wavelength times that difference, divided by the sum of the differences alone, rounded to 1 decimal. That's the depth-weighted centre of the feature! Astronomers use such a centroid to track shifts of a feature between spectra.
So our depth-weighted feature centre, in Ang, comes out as 5742.6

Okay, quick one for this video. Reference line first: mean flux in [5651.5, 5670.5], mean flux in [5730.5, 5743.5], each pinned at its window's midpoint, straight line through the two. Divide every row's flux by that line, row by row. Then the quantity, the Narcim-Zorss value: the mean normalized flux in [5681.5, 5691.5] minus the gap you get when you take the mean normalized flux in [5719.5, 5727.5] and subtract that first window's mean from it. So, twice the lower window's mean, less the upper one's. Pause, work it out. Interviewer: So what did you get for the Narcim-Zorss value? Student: 1.03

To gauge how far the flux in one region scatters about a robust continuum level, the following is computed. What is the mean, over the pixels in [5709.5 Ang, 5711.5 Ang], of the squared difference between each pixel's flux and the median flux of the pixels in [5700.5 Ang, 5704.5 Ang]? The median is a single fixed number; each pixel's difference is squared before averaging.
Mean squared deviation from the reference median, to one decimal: 0.0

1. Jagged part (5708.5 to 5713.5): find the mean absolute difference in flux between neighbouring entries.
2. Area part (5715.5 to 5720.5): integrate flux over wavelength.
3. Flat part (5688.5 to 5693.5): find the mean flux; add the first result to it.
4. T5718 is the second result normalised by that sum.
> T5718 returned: 4.86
